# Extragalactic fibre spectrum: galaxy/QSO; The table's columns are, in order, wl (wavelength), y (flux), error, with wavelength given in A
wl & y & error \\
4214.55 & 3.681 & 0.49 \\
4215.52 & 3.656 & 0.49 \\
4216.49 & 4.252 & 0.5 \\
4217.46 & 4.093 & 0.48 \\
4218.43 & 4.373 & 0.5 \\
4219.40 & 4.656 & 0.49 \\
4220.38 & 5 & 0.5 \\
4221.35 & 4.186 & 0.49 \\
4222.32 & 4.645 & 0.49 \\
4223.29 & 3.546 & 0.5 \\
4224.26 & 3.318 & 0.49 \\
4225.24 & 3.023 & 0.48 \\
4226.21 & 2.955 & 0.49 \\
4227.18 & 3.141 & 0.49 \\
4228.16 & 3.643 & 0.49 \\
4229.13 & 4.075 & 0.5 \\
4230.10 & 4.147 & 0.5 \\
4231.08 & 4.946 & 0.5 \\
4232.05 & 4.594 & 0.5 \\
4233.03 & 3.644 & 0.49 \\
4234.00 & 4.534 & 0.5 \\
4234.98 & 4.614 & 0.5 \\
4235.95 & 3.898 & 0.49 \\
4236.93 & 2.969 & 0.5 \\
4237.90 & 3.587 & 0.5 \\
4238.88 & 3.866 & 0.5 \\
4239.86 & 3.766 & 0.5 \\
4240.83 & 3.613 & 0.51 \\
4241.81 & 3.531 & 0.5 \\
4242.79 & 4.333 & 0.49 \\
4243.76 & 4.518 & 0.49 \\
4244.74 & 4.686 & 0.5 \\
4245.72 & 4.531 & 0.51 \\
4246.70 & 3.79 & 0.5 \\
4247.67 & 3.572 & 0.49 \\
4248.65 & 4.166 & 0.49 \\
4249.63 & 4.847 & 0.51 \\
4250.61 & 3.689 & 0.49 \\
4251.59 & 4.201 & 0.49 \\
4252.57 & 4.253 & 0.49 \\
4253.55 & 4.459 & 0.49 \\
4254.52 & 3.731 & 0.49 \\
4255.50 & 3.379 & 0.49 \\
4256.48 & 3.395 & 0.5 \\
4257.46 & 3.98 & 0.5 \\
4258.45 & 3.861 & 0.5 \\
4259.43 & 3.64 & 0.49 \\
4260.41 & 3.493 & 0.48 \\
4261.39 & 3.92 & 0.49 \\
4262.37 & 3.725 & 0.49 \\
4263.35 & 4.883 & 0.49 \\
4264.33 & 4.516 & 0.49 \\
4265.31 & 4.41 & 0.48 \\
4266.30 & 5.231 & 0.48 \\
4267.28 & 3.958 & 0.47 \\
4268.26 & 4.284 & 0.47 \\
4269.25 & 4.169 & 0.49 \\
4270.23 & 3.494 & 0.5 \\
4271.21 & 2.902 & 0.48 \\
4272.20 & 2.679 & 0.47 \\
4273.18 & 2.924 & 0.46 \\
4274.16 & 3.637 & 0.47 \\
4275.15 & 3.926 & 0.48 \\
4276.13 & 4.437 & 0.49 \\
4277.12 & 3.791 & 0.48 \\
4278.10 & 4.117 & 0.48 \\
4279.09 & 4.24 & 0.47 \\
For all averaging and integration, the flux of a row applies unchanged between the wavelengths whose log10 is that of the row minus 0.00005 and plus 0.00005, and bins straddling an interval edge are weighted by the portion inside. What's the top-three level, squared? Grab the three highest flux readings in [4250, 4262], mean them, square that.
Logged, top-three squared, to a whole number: 19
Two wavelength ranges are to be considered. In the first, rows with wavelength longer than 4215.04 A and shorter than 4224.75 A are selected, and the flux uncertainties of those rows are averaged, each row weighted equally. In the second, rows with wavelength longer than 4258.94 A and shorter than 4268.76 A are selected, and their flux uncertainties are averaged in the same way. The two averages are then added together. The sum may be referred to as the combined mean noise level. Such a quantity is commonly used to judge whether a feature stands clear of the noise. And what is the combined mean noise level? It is 0.976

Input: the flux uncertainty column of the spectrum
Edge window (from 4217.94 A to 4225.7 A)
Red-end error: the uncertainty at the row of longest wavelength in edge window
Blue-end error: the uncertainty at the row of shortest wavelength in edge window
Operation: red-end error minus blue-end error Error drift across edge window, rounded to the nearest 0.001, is -0.020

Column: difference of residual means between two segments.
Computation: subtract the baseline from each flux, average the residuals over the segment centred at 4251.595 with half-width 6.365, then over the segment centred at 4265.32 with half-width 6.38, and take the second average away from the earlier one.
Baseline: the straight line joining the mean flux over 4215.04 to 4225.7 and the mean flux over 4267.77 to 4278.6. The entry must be -0.15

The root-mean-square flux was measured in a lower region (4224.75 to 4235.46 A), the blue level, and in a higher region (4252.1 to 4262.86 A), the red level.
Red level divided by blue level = 0.96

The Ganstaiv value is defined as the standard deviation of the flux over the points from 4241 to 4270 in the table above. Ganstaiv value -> 0.48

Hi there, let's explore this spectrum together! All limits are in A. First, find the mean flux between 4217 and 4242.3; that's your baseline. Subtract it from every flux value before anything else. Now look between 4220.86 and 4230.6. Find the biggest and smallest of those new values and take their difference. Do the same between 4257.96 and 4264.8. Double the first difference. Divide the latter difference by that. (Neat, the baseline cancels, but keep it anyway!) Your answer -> 0.41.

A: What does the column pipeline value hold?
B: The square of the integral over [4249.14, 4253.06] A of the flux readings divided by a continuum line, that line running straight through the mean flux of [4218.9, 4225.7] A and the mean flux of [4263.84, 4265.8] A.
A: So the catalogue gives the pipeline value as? 14.7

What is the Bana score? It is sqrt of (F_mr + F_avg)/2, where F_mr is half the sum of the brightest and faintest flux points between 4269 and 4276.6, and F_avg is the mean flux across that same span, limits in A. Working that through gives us 1.88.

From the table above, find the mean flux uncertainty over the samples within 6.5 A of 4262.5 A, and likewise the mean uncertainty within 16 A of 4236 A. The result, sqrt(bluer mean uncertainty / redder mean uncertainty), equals 1.01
